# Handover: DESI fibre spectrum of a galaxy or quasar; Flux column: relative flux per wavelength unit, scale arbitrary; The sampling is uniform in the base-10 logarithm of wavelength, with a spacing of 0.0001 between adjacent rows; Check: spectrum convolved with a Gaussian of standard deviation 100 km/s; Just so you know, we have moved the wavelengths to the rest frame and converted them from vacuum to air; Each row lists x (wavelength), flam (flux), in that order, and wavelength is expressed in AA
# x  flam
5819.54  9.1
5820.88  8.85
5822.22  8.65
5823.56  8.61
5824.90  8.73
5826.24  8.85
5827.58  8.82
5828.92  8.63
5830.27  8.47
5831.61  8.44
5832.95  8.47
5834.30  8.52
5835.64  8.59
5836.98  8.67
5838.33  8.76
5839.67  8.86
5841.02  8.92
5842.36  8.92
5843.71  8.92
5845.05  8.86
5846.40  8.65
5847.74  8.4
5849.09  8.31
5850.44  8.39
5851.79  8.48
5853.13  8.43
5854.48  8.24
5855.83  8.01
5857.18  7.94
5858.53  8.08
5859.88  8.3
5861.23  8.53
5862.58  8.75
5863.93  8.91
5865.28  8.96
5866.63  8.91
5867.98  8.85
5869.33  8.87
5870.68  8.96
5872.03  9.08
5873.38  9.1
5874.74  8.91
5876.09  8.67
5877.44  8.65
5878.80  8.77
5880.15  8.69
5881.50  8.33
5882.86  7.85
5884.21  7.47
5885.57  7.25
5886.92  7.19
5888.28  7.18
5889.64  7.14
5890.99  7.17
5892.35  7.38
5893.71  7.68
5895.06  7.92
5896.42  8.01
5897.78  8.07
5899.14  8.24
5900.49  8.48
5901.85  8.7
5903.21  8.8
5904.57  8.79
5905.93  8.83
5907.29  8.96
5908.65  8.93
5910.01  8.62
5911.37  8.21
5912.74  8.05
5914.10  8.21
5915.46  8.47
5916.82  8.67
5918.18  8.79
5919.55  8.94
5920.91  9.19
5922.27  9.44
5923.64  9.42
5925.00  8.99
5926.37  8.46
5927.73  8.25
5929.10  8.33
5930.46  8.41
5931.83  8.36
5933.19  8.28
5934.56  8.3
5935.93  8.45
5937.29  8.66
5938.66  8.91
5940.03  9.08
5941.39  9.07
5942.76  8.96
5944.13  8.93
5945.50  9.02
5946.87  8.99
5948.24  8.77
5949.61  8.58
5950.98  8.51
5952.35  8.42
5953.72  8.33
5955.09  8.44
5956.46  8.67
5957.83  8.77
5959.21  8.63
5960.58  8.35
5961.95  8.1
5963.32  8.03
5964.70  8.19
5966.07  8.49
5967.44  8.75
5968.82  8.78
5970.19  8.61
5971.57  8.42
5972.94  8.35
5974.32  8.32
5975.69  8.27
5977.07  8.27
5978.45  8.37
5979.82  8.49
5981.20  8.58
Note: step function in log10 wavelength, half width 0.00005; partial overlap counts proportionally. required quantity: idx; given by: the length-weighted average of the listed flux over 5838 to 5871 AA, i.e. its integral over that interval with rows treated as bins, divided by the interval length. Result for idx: 8.60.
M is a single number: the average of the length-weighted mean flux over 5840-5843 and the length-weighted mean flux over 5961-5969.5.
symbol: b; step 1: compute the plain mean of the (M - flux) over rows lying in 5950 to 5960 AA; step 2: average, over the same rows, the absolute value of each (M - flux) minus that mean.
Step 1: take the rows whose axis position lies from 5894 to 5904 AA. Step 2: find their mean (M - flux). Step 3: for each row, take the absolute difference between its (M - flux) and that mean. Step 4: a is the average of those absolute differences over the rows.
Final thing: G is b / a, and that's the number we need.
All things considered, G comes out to 0.44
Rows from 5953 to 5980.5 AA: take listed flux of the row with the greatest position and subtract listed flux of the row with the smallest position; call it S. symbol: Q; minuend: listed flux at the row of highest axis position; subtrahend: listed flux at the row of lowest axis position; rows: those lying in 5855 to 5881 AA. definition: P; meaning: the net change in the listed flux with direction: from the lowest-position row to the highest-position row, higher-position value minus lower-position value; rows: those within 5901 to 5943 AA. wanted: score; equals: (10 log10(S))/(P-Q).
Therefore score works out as 19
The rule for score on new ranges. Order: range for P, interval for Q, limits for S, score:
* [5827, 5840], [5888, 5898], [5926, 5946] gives 3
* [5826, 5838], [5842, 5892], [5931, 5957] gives -3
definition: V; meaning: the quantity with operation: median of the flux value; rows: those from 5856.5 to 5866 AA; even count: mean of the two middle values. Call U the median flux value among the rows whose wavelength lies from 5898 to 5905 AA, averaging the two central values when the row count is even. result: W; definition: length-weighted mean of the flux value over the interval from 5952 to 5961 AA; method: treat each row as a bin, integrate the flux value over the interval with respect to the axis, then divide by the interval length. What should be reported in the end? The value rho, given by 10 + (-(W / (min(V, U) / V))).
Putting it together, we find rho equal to 1.5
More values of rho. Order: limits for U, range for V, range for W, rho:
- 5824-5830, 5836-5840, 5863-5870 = 1.1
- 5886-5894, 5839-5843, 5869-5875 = -1.2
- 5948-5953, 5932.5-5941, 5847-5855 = 1.6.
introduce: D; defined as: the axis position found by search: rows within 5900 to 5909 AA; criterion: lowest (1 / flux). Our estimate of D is 5907.29 AA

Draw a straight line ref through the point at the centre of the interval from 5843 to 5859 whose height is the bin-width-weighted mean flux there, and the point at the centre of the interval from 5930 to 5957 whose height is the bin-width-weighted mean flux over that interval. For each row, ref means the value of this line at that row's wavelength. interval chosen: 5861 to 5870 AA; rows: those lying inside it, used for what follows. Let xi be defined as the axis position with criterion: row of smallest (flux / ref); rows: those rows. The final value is 5861.23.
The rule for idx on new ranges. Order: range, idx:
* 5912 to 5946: 8.70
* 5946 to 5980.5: 8.48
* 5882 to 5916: 8.06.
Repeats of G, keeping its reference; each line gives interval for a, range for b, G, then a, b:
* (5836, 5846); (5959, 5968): 3.02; 0.07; 0.22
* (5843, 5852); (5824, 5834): 0.72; 0.20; 0.15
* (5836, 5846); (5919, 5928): 4.71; 0.07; 0.35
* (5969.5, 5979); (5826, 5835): 1.76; 0.08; 0.14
